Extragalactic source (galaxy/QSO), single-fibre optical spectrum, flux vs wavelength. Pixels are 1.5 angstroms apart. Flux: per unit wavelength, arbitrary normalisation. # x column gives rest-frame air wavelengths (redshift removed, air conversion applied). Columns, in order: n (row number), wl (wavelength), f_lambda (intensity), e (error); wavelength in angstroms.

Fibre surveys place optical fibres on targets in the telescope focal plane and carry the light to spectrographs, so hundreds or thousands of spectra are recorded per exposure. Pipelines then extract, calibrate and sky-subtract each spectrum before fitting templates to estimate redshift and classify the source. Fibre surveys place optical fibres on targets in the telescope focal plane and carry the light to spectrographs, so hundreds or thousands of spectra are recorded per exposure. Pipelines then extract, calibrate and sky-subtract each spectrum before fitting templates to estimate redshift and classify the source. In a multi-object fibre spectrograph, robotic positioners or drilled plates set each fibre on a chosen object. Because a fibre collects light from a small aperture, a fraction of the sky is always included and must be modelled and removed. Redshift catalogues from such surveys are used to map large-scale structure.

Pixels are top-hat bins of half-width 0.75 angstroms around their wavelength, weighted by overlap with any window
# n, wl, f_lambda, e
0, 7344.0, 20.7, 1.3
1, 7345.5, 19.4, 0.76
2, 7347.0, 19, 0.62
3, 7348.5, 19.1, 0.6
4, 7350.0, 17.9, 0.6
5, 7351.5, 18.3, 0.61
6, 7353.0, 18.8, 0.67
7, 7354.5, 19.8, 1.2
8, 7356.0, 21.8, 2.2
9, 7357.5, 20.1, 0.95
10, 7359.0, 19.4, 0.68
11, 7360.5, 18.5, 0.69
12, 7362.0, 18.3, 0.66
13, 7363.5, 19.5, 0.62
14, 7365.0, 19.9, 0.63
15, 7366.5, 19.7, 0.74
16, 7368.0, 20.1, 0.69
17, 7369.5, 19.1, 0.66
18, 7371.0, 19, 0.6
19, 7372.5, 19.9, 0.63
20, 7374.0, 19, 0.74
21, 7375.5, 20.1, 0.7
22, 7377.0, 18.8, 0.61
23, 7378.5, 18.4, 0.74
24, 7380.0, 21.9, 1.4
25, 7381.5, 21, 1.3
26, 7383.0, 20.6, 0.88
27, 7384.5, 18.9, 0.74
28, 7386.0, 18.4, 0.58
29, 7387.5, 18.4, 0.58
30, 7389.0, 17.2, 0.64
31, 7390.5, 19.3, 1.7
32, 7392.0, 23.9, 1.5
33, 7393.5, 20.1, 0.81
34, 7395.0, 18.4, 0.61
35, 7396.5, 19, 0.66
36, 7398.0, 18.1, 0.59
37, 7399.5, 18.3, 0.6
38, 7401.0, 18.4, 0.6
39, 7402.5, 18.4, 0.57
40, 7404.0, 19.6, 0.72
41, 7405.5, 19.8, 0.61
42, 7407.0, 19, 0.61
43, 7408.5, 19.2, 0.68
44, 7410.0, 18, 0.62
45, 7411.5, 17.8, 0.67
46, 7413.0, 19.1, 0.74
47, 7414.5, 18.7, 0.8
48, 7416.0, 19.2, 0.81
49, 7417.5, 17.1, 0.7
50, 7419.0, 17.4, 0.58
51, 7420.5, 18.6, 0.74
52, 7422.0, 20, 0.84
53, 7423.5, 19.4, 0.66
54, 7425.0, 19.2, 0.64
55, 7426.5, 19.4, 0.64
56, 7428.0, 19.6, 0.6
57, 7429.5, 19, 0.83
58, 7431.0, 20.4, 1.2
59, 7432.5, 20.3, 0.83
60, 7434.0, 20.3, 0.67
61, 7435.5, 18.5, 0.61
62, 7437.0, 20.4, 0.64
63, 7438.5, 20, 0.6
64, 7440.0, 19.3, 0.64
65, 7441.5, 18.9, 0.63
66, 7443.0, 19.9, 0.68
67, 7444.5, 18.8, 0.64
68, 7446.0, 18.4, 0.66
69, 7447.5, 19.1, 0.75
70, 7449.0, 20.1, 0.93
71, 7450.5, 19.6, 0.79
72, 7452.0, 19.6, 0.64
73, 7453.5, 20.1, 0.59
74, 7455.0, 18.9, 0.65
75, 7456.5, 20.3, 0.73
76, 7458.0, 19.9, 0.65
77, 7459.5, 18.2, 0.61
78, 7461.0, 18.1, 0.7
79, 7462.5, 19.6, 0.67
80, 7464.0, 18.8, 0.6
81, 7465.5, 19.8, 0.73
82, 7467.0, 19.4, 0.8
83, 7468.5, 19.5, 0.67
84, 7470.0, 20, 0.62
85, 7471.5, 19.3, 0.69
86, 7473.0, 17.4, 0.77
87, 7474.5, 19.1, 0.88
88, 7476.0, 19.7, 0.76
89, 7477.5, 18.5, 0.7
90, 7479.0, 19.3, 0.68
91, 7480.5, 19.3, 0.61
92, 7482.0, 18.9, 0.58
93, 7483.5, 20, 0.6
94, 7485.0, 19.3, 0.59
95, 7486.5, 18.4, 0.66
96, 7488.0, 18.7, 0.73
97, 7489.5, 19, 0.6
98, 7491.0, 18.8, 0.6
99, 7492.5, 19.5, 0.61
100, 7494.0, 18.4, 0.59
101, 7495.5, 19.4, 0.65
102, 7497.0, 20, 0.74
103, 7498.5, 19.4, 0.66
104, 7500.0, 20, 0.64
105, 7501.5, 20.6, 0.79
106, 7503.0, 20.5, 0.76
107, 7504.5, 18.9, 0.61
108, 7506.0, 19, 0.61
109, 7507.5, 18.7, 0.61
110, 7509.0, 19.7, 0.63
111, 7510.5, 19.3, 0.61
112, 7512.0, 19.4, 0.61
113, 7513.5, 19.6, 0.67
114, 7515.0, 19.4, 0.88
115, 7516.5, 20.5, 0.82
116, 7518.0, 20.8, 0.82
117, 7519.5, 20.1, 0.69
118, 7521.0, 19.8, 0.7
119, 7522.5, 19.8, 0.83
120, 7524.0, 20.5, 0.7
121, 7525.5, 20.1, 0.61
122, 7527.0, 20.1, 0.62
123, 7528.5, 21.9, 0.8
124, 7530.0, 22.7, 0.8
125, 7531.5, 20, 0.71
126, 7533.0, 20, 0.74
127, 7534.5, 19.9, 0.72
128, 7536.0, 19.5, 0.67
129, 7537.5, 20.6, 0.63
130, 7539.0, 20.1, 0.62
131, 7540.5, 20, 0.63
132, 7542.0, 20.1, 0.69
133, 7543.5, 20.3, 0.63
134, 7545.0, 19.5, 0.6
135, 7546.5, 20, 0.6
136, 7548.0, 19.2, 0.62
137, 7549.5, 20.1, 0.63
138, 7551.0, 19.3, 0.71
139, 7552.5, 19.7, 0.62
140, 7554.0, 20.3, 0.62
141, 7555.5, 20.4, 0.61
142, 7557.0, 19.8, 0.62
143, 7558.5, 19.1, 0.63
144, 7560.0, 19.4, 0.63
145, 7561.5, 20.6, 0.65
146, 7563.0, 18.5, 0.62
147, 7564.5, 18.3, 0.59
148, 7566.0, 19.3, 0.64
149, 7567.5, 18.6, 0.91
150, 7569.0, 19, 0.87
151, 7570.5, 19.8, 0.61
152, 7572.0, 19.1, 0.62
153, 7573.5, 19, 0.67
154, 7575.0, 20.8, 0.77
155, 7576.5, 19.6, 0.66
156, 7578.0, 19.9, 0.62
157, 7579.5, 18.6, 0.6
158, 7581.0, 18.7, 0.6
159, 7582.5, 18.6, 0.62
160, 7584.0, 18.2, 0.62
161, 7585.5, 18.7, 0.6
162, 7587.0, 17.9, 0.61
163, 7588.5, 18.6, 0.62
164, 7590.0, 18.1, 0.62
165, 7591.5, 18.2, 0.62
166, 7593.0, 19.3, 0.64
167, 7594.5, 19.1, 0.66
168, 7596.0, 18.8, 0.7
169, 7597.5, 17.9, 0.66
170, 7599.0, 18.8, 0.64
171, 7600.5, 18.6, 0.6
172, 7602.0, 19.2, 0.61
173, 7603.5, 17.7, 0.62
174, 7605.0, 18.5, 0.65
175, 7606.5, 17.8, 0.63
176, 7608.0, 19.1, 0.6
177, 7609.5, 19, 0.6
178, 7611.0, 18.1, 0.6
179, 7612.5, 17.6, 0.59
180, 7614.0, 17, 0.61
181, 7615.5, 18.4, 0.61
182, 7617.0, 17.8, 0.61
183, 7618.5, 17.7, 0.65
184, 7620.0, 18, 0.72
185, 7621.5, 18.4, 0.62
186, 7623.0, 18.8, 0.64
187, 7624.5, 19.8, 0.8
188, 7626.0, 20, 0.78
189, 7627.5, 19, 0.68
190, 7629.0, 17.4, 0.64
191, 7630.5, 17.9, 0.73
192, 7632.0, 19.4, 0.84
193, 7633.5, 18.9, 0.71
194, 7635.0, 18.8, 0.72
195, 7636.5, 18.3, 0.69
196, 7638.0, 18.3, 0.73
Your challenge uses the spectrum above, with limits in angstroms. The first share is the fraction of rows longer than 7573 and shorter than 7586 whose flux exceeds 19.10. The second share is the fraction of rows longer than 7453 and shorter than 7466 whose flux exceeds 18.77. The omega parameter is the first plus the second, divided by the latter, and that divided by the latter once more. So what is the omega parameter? 1.8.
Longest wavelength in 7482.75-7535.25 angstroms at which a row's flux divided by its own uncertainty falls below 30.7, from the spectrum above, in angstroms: 7534.5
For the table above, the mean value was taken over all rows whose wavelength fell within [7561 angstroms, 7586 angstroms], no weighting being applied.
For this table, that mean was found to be 19.1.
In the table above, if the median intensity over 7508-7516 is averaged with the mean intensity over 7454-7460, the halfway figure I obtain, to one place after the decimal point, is 19.4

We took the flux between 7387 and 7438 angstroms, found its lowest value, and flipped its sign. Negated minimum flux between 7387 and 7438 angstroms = -17.1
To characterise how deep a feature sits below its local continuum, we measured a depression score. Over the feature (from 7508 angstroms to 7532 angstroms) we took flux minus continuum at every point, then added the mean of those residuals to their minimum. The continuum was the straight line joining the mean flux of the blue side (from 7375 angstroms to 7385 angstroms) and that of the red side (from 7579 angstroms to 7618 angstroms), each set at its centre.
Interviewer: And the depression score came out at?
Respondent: 2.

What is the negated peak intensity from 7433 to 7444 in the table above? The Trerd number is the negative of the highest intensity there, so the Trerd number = -20.4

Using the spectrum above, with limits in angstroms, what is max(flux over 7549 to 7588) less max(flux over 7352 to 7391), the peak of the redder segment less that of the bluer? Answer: -1.1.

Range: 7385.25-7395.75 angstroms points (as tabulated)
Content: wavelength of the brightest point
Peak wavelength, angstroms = 7392.0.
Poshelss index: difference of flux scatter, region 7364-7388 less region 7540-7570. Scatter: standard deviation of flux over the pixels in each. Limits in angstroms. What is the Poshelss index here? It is 0.3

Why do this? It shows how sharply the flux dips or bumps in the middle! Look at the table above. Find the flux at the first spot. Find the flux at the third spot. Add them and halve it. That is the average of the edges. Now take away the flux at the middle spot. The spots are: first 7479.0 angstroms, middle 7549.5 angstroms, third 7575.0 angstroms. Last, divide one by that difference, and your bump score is -20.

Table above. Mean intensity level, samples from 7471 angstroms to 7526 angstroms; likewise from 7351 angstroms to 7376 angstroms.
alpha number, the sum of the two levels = 38.9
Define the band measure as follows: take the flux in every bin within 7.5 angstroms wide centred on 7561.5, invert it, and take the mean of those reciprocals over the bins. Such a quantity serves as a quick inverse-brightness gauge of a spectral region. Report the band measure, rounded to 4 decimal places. 0.0522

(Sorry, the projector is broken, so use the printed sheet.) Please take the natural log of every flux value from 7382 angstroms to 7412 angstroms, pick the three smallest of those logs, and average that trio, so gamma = 2.87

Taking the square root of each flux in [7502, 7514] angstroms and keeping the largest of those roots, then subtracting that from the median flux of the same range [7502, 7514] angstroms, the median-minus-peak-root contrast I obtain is 14.8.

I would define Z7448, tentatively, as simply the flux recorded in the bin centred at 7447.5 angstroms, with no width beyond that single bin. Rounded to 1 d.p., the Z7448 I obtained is 19.1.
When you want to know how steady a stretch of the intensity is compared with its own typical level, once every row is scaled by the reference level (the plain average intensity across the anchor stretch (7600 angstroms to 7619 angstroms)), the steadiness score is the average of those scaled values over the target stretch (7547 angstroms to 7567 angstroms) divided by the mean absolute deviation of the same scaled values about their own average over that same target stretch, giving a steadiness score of 35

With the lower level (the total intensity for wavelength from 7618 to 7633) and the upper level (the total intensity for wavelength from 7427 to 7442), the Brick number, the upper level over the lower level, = 1.06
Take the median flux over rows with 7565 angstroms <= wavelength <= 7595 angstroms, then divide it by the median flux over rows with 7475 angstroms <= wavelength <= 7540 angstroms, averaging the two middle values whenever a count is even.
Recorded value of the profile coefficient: 0.96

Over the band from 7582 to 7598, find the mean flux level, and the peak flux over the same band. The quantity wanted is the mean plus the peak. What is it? 37.8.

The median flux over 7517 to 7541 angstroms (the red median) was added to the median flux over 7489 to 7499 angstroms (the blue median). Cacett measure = 39.5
